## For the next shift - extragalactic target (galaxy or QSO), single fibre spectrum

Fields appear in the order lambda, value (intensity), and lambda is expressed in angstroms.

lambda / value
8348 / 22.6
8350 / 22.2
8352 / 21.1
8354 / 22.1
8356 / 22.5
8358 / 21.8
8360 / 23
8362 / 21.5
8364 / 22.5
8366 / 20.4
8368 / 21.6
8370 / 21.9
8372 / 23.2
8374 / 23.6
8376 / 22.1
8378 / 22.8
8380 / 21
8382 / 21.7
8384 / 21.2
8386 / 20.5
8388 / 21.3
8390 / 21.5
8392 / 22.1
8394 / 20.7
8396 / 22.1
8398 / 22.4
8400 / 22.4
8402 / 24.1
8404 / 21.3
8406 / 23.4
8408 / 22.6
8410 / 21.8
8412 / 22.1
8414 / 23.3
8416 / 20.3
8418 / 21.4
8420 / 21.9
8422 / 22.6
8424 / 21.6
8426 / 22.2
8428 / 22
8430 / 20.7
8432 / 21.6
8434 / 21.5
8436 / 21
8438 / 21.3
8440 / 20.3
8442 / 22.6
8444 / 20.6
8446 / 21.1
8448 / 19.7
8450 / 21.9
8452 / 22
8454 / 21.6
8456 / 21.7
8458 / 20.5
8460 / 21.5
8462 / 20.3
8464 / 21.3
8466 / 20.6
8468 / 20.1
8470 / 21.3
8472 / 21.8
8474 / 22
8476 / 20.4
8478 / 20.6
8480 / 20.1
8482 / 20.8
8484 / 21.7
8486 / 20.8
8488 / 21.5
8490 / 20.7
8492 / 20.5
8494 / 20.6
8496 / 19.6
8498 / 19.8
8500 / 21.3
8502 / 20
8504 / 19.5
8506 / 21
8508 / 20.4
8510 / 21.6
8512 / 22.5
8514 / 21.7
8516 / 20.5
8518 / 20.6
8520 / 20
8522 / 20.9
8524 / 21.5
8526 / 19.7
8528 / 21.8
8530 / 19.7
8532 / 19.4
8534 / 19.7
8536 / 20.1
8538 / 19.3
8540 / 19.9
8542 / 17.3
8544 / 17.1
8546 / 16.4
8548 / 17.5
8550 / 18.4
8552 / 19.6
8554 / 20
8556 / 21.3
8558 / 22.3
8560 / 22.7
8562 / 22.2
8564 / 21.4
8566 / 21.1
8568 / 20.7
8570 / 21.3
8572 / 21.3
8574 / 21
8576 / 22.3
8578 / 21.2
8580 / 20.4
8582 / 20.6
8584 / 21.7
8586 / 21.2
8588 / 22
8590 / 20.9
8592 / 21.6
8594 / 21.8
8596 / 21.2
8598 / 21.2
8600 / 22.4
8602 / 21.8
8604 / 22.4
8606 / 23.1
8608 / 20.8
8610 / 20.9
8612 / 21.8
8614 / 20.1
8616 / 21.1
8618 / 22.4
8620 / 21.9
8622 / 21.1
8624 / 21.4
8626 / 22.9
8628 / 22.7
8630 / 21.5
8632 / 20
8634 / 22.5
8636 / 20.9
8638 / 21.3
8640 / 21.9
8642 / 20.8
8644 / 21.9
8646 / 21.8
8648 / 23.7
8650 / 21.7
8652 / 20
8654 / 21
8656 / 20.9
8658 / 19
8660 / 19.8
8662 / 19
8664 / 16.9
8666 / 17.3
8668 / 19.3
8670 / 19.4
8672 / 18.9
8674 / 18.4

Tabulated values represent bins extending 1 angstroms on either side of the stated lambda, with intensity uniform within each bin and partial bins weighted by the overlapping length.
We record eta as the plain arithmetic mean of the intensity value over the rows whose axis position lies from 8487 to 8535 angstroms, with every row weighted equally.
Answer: 20.6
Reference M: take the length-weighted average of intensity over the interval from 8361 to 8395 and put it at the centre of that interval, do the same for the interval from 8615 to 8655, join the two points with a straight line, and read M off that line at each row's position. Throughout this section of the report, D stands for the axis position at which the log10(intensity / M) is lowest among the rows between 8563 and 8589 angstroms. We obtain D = 8580 angstroms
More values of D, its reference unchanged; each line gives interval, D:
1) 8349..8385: 8366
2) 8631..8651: 8632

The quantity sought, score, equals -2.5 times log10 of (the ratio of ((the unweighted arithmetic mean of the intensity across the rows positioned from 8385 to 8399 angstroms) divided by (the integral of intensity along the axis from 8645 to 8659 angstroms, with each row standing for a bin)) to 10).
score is 5.347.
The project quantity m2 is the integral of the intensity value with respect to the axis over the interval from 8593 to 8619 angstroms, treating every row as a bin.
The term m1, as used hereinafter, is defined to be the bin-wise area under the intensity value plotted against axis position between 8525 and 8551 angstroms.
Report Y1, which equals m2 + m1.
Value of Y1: 1055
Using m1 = 493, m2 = 562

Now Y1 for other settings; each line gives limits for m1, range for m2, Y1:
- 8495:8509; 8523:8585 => 1541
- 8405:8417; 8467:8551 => 1967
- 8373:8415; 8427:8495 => 2361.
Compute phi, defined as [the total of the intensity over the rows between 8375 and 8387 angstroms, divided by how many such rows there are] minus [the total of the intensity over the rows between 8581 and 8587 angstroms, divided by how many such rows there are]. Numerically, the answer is 0.4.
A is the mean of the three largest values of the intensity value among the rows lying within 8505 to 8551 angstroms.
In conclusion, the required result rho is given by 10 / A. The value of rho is 0.455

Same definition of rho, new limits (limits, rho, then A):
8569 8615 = 0.442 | 22.63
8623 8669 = 0.433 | 23.10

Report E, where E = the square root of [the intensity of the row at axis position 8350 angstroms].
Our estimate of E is 4.71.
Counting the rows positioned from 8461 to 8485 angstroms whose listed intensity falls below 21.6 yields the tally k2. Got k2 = 9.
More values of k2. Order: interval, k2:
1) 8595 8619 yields 6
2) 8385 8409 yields 5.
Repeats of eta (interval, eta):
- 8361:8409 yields 22.0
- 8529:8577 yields 20.1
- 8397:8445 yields 21.9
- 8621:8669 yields 20.8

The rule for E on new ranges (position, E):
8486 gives 4.56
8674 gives 4.29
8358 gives 4.67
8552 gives 4.43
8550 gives 4.29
